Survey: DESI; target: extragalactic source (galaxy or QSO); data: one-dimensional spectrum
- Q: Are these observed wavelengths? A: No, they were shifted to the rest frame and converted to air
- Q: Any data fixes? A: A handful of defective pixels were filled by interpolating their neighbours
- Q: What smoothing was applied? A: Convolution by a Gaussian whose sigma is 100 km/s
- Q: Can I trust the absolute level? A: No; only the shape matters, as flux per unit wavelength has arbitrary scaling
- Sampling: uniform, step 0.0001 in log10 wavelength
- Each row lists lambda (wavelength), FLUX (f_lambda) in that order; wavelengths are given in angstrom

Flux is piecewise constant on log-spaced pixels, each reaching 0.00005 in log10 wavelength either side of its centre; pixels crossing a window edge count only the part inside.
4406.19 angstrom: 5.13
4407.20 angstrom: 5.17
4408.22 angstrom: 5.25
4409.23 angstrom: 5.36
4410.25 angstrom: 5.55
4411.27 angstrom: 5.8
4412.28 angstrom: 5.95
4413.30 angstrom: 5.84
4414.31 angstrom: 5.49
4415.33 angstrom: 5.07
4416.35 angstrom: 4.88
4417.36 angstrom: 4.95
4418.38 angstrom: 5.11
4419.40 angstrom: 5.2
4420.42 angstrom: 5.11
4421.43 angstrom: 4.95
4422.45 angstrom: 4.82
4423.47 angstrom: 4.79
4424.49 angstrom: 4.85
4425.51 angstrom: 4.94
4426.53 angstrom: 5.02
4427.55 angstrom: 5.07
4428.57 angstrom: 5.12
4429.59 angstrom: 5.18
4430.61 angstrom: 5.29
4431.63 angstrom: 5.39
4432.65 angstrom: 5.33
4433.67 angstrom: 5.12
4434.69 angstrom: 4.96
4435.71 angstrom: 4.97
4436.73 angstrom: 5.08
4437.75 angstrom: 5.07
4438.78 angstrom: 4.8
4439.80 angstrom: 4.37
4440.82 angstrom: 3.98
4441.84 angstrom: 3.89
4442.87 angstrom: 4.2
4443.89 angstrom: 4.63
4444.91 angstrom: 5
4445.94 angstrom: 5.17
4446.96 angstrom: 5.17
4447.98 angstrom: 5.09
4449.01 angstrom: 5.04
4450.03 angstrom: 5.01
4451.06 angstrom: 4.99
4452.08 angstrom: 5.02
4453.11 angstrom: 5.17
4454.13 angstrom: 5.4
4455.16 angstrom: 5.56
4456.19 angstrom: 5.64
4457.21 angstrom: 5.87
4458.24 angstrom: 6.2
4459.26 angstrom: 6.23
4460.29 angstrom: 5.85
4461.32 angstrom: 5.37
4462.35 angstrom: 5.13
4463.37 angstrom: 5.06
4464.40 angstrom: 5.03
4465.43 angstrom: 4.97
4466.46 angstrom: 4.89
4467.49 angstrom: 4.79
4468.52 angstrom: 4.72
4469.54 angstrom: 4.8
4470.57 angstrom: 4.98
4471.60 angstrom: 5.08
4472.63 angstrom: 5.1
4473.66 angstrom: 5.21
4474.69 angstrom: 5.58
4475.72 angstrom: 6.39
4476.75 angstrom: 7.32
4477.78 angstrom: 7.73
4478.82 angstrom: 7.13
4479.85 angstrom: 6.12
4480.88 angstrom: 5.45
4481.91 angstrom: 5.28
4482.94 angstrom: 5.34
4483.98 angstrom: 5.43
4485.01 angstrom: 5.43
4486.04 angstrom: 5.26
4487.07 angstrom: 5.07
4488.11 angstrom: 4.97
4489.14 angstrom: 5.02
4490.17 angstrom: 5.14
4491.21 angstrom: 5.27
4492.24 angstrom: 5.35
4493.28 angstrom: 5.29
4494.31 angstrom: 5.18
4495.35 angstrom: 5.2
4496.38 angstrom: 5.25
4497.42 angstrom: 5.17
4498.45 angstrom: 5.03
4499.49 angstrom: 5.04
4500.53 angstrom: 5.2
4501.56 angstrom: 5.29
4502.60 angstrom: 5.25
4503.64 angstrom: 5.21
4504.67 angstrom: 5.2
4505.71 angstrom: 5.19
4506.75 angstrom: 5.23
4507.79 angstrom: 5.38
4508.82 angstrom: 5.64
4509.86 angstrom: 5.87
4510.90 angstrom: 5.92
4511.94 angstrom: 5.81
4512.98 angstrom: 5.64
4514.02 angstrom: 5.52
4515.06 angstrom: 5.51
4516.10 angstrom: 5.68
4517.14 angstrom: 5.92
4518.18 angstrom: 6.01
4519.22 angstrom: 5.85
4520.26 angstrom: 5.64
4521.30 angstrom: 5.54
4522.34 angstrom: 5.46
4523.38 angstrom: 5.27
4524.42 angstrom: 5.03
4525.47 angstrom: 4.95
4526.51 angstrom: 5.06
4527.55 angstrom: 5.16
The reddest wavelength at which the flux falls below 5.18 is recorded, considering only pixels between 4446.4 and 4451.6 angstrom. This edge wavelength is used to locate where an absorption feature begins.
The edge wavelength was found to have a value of 4451.06 angstrom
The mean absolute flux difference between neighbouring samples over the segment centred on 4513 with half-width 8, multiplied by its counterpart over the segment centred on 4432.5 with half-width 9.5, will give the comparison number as 0.0187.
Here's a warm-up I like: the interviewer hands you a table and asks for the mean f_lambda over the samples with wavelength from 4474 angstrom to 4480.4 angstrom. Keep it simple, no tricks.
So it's 6.7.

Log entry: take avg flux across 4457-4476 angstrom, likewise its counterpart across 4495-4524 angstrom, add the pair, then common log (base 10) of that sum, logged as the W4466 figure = 1.03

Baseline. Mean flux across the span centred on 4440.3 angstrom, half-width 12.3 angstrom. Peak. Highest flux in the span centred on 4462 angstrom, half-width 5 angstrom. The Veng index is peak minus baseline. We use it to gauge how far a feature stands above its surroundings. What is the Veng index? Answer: 1.3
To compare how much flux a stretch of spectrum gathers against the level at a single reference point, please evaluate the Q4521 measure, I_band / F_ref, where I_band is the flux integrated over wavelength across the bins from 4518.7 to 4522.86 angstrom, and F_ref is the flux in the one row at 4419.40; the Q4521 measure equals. 4.50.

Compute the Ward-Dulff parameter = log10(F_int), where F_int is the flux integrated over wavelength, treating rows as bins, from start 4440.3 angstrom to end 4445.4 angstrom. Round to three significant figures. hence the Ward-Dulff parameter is 1.35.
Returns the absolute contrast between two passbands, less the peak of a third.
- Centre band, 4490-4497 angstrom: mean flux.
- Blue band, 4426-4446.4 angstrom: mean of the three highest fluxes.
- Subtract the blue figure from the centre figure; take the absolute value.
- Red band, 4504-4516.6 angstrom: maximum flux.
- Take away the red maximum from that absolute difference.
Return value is -5.8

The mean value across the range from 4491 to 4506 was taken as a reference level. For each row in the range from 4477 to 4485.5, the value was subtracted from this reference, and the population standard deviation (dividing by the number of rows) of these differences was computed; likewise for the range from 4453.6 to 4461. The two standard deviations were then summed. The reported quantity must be 1.17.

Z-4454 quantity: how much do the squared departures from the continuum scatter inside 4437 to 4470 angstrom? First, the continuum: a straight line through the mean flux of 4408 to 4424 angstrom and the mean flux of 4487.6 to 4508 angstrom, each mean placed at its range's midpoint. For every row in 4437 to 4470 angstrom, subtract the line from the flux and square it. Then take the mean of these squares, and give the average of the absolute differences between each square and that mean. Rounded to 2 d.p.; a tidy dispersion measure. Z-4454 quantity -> 0.35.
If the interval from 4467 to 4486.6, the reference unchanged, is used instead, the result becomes 1.28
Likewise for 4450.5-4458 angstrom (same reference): 0.10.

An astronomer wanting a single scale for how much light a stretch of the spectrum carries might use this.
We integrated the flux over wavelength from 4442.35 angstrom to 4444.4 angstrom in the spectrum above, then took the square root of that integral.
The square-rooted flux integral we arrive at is 3.01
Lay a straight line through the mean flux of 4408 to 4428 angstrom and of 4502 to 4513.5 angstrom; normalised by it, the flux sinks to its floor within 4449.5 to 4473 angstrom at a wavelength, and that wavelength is 4468.52 angstrom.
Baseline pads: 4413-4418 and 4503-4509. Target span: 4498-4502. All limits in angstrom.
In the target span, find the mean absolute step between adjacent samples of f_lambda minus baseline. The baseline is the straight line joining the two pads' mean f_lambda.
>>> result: 0.09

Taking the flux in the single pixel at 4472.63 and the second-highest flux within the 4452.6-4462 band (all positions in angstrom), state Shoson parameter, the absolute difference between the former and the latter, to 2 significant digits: 1.1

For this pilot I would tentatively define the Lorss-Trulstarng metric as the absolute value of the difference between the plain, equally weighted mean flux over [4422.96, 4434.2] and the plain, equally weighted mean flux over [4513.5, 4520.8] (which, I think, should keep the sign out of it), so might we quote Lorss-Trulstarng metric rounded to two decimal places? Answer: 0.63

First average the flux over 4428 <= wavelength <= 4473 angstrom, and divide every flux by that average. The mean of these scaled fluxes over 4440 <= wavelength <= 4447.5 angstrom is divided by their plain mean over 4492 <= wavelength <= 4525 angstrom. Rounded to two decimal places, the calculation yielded 0.84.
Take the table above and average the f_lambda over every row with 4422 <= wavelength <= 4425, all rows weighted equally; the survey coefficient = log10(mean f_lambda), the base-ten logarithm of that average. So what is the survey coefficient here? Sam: 0.683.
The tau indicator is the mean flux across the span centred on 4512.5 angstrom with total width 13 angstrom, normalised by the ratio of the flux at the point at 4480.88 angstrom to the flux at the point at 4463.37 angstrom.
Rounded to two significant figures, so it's 5.3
